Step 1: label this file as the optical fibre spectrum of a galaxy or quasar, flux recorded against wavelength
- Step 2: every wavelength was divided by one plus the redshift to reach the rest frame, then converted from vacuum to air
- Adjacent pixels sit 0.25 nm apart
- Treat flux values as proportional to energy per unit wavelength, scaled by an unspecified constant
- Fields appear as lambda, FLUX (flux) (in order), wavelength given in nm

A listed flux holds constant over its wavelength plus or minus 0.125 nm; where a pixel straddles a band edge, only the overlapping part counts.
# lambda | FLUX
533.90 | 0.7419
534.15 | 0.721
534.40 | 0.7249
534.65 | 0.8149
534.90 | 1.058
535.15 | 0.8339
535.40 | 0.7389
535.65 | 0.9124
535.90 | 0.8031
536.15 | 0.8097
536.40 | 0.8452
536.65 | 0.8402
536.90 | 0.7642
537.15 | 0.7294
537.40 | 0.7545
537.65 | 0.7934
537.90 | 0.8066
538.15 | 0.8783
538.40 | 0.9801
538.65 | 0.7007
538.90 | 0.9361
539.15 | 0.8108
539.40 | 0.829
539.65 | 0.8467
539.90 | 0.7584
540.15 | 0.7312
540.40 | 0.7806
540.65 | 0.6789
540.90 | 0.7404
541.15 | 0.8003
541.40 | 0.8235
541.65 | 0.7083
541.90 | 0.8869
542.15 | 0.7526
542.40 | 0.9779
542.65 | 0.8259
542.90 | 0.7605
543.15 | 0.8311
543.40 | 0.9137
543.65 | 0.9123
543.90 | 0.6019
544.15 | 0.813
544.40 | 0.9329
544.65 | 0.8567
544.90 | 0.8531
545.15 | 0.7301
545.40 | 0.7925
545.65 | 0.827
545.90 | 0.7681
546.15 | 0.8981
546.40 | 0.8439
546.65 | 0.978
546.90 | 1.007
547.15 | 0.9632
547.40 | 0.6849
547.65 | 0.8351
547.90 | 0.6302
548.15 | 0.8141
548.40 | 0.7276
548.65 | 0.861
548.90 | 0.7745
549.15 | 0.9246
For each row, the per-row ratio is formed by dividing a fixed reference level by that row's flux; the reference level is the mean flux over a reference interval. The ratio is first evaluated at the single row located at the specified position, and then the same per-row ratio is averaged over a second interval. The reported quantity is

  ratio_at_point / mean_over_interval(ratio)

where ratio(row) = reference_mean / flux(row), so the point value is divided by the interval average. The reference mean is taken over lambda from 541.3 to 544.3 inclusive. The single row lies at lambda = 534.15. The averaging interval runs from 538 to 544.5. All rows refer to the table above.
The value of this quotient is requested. 1.12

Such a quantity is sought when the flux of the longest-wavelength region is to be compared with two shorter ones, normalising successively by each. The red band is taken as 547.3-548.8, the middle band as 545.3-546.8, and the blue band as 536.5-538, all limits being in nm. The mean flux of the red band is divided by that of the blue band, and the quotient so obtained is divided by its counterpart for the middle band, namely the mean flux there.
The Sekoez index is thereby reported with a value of 1.14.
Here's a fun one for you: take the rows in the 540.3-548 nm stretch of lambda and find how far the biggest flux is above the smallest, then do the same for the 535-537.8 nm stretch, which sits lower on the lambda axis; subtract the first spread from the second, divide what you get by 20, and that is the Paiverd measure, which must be -0.011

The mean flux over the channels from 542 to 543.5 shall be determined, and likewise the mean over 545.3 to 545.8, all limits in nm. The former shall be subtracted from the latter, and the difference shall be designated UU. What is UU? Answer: -0.03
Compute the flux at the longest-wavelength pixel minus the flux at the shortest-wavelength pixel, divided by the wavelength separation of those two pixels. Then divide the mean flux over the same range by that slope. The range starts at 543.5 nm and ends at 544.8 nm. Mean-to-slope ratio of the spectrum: -15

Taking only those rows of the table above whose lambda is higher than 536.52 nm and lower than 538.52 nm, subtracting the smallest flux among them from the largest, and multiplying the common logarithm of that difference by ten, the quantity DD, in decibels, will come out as -6.01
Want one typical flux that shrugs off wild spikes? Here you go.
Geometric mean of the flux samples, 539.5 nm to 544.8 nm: 0.801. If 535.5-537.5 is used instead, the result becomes 0.805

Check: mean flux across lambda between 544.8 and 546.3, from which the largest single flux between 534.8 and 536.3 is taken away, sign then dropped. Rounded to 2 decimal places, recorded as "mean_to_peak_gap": 0.25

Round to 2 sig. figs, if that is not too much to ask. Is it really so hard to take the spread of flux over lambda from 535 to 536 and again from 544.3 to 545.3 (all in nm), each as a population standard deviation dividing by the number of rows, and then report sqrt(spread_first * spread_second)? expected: 0.067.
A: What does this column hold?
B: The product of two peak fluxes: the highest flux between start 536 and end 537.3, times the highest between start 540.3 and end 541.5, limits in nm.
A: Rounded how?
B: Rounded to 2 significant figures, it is 0.70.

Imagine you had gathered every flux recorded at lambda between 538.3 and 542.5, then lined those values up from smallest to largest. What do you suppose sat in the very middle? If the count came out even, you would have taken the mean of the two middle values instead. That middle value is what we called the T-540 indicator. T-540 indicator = 0.800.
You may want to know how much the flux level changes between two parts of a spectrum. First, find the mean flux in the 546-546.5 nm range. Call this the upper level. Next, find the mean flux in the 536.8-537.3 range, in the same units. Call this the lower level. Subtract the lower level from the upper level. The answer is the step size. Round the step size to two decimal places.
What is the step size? 0.12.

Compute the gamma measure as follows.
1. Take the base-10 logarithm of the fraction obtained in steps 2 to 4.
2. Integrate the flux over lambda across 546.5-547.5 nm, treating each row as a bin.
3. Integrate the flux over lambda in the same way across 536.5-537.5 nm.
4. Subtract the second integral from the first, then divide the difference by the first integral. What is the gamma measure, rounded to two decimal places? -0.82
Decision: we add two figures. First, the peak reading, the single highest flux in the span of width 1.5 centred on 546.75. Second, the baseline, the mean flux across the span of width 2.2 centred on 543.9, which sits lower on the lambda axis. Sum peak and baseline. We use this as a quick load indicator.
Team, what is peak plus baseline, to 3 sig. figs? 1.84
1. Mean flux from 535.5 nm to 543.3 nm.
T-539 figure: 0.810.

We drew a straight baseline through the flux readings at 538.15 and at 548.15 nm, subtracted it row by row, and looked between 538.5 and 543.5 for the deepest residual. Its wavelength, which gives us 540.65 nm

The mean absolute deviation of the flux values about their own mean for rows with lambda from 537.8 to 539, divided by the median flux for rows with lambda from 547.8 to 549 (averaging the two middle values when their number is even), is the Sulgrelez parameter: 0.11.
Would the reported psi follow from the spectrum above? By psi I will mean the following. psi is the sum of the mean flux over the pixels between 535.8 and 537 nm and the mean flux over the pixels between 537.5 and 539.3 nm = 1.66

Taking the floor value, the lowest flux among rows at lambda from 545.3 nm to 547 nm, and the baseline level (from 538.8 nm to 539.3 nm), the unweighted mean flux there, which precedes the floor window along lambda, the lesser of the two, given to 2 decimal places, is 0.77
